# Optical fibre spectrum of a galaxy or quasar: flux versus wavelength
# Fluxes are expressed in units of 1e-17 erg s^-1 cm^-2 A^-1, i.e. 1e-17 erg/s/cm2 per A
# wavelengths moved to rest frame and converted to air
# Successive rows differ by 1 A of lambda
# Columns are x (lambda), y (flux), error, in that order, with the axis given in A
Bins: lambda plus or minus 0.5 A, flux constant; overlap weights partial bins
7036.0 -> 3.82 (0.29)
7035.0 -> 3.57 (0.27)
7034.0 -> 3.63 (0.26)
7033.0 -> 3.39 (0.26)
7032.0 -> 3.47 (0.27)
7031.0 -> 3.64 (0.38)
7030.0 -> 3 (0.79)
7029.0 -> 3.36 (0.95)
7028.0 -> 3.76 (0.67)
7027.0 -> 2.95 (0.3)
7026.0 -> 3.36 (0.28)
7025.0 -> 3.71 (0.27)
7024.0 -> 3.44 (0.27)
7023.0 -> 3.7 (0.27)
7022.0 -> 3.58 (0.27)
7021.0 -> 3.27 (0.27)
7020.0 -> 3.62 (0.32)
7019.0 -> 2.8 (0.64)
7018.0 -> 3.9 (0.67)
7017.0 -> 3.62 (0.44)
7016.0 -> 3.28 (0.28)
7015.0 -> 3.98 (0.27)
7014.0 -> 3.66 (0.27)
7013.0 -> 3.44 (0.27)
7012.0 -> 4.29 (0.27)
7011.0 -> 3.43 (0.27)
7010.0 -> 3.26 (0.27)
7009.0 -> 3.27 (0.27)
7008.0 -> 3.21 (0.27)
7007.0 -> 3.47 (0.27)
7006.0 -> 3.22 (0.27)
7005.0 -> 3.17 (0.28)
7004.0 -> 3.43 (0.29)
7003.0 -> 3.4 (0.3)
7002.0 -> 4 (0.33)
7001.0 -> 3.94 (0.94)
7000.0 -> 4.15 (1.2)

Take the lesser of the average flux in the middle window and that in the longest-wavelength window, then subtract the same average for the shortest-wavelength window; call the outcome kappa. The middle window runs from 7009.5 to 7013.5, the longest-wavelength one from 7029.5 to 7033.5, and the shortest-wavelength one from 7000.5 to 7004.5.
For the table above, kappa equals -0.32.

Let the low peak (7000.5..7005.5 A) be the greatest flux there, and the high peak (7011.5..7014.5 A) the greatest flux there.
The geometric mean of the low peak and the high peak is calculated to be 4.1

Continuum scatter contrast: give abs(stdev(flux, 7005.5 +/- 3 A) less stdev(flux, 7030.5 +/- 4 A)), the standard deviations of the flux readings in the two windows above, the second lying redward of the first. 0.16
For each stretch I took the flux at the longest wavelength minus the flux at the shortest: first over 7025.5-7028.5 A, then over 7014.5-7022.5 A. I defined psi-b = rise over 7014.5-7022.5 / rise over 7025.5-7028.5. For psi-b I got -1.0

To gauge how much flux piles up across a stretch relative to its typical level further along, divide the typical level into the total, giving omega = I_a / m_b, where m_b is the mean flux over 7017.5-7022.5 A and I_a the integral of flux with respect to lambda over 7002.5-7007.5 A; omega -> 5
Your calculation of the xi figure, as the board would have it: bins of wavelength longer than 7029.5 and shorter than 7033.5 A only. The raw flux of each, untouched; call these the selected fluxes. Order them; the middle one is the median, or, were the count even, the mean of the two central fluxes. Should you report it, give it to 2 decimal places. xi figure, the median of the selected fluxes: 3.43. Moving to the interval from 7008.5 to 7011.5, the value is 3.27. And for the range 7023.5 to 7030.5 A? 3.36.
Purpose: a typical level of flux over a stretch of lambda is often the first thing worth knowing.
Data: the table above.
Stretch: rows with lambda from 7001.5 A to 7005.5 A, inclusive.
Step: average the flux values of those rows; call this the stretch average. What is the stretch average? 3.50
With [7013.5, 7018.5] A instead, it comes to 3.69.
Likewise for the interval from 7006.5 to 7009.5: 3.32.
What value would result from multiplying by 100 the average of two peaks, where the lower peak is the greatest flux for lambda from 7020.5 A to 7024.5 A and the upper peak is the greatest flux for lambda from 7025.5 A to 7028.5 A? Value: 373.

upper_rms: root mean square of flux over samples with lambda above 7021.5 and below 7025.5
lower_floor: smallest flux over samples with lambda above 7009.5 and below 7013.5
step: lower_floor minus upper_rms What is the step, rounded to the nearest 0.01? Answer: -0.35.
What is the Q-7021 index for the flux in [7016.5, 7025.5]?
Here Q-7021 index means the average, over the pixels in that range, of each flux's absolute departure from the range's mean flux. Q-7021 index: 0.230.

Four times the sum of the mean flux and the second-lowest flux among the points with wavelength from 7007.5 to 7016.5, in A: 27.2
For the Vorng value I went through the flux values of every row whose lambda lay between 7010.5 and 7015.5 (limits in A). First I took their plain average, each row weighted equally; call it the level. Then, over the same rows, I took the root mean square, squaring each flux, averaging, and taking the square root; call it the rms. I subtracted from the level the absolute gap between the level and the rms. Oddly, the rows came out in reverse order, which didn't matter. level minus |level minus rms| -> 3.75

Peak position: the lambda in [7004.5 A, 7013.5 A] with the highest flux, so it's 7012.0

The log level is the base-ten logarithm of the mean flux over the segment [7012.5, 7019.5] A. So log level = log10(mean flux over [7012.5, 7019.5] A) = 0.547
